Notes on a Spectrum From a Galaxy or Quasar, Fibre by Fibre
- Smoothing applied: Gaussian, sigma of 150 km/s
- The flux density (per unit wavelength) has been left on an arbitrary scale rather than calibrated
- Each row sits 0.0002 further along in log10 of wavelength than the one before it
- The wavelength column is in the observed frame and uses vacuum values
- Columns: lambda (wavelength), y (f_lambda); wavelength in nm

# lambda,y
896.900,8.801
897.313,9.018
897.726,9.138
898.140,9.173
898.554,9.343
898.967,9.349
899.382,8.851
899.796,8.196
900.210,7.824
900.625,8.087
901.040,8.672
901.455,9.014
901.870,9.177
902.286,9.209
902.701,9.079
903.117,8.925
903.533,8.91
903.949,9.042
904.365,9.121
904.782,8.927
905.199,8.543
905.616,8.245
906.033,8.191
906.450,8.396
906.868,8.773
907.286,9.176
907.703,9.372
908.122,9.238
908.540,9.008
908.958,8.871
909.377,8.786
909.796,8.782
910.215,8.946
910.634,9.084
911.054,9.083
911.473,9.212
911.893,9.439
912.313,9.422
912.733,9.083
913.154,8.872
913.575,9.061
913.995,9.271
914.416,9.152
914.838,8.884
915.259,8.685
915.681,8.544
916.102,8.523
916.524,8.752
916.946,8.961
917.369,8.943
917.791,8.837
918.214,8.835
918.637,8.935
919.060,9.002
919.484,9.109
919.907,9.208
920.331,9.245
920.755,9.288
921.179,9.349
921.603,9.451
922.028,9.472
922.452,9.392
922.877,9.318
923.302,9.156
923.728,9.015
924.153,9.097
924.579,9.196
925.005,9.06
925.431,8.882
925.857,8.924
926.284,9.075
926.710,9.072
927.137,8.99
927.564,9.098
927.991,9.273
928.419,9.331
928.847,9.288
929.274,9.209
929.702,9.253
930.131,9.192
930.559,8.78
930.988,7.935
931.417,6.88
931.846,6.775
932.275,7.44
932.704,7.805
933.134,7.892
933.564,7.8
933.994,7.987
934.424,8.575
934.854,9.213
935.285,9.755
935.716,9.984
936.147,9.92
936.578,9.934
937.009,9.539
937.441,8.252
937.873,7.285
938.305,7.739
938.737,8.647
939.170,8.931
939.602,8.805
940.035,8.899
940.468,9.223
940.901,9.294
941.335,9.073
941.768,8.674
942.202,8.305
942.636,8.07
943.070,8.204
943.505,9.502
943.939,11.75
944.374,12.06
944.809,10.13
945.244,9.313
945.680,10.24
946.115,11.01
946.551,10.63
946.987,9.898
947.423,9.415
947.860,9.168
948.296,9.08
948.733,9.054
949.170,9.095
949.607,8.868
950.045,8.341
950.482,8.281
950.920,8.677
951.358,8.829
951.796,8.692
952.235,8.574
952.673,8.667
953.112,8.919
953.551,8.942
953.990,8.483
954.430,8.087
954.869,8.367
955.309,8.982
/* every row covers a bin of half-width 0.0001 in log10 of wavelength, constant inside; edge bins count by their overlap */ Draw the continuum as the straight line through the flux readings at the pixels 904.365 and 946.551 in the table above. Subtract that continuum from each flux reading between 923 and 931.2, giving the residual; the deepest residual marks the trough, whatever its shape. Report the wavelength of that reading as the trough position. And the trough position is 930.988 nm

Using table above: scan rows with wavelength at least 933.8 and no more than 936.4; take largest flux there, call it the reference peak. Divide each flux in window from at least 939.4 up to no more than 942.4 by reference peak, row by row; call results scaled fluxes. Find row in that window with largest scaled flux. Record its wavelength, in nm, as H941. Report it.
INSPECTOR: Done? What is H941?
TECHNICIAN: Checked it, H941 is 940.901 nm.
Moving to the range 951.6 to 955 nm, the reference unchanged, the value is 953.551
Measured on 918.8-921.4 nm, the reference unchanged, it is 921.179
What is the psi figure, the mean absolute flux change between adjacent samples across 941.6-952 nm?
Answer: 0.54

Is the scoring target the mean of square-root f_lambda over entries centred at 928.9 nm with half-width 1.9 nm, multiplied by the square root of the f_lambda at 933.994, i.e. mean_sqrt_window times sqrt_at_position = 8.55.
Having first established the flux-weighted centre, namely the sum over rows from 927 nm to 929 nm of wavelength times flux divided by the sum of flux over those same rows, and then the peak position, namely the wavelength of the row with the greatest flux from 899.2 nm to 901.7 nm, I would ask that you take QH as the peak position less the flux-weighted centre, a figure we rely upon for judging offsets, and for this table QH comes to -26.54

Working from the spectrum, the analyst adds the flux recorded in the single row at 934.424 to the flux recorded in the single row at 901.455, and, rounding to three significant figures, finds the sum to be 17.6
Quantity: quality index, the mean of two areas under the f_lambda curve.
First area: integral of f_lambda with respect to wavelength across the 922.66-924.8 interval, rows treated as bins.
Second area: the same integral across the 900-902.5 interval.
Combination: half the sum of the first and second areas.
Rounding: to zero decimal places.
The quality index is 21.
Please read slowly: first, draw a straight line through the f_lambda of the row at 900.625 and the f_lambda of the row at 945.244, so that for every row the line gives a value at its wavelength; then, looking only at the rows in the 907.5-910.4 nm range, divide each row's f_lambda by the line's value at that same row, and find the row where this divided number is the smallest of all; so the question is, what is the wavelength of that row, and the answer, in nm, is 909.796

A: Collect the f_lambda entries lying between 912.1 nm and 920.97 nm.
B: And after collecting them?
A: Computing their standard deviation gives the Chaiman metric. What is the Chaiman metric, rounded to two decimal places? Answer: 0.24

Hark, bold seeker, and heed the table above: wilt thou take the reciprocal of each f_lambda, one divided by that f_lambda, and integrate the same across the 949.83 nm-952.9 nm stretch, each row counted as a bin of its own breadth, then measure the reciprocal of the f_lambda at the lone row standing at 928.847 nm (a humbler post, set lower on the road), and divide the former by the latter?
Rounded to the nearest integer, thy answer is 3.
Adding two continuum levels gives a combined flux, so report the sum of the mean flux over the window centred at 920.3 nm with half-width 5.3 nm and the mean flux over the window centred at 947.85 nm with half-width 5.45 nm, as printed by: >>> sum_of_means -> 18.43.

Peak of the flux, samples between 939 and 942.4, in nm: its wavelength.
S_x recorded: 940.901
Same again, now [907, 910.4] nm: 907.703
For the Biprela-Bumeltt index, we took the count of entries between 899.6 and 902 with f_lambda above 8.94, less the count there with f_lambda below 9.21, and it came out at -4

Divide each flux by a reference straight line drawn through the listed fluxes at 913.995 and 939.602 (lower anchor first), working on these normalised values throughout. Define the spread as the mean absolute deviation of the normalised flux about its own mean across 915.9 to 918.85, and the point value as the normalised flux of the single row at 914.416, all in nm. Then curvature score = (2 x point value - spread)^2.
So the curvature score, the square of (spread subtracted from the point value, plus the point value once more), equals 3.85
